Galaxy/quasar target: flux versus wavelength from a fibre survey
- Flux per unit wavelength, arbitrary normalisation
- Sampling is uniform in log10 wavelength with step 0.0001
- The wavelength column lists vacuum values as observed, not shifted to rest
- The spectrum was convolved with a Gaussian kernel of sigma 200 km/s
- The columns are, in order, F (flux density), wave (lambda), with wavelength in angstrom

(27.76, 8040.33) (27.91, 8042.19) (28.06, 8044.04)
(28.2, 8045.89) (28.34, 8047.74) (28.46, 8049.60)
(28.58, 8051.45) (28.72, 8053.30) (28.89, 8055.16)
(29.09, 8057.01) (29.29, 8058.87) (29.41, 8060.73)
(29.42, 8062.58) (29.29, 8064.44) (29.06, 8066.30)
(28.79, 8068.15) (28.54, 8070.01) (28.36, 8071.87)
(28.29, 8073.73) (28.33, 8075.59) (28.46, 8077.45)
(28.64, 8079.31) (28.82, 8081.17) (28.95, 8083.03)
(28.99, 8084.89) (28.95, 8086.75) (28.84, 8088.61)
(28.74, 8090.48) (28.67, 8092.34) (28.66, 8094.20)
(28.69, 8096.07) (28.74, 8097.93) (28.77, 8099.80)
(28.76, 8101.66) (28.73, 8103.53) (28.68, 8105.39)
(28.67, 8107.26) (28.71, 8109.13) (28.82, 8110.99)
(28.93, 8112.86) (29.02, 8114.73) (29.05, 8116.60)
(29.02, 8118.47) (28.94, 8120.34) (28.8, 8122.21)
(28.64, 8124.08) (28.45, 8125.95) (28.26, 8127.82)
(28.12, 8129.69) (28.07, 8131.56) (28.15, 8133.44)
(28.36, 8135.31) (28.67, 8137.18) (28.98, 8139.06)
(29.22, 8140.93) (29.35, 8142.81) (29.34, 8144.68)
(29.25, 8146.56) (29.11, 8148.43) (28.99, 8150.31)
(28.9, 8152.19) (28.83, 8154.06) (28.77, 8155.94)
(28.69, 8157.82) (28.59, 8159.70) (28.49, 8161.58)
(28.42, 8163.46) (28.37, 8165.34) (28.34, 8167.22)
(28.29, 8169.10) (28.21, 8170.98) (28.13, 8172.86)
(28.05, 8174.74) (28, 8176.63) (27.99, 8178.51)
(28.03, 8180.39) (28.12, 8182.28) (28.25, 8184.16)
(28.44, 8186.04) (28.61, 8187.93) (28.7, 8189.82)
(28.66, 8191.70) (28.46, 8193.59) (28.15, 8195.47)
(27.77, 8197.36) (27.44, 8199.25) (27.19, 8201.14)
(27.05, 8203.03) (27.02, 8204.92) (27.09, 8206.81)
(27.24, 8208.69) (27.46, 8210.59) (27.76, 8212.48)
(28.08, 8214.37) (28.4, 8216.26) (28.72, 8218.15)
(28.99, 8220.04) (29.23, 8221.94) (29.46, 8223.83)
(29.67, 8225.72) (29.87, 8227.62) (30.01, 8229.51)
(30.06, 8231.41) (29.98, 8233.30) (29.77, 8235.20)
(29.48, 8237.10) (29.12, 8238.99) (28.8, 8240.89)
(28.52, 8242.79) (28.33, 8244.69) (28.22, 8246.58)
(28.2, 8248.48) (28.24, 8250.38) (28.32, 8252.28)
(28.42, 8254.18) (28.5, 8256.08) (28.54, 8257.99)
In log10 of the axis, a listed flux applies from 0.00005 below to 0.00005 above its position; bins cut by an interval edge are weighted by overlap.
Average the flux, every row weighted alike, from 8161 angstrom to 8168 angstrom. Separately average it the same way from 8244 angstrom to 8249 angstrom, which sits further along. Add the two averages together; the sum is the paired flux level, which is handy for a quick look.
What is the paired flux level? 56.7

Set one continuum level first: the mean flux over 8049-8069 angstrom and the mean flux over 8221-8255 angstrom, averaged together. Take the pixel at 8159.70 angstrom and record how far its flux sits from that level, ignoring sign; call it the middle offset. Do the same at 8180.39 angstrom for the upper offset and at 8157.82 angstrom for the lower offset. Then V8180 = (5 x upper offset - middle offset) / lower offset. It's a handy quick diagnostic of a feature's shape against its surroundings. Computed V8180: 13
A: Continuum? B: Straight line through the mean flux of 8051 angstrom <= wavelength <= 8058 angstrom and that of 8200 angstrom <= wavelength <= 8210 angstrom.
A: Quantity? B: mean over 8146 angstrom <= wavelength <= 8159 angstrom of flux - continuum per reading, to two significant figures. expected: 1.2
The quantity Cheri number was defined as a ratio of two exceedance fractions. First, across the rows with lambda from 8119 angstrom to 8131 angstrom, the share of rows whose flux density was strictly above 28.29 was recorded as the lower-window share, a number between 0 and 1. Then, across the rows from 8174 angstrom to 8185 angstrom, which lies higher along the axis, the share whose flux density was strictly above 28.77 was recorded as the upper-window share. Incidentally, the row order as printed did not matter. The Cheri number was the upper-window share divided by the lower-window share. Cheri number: 0.00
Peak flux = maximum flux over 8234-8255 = 29.77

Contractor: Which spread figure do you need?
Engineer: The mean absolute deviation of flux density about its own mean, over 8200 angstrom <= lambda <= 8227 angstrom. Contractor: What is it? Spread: 0.84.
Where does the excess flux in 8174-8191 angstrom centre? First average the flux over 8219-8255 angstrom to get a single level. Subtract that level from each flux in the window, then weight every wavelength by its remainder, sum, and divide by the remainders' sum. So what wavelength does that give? 8180.9 angstrom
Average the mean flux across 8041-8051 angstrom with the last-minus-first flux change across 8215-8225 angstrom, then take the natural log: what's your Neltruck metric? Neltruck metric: 2.683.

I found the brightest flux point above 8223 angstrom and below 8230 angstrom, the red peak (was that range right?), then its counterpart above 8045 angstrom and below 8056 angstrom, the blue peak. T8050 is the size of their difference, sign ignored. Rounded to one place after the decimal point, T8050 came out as 1.1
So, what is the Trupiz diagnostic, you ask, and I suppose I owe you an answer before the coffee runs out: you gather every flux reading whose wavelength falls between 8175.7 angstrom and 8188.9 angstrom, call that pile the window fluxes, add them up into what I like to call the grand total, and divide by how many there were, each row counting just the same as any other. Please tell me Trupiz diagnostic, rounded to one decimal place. 28.2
